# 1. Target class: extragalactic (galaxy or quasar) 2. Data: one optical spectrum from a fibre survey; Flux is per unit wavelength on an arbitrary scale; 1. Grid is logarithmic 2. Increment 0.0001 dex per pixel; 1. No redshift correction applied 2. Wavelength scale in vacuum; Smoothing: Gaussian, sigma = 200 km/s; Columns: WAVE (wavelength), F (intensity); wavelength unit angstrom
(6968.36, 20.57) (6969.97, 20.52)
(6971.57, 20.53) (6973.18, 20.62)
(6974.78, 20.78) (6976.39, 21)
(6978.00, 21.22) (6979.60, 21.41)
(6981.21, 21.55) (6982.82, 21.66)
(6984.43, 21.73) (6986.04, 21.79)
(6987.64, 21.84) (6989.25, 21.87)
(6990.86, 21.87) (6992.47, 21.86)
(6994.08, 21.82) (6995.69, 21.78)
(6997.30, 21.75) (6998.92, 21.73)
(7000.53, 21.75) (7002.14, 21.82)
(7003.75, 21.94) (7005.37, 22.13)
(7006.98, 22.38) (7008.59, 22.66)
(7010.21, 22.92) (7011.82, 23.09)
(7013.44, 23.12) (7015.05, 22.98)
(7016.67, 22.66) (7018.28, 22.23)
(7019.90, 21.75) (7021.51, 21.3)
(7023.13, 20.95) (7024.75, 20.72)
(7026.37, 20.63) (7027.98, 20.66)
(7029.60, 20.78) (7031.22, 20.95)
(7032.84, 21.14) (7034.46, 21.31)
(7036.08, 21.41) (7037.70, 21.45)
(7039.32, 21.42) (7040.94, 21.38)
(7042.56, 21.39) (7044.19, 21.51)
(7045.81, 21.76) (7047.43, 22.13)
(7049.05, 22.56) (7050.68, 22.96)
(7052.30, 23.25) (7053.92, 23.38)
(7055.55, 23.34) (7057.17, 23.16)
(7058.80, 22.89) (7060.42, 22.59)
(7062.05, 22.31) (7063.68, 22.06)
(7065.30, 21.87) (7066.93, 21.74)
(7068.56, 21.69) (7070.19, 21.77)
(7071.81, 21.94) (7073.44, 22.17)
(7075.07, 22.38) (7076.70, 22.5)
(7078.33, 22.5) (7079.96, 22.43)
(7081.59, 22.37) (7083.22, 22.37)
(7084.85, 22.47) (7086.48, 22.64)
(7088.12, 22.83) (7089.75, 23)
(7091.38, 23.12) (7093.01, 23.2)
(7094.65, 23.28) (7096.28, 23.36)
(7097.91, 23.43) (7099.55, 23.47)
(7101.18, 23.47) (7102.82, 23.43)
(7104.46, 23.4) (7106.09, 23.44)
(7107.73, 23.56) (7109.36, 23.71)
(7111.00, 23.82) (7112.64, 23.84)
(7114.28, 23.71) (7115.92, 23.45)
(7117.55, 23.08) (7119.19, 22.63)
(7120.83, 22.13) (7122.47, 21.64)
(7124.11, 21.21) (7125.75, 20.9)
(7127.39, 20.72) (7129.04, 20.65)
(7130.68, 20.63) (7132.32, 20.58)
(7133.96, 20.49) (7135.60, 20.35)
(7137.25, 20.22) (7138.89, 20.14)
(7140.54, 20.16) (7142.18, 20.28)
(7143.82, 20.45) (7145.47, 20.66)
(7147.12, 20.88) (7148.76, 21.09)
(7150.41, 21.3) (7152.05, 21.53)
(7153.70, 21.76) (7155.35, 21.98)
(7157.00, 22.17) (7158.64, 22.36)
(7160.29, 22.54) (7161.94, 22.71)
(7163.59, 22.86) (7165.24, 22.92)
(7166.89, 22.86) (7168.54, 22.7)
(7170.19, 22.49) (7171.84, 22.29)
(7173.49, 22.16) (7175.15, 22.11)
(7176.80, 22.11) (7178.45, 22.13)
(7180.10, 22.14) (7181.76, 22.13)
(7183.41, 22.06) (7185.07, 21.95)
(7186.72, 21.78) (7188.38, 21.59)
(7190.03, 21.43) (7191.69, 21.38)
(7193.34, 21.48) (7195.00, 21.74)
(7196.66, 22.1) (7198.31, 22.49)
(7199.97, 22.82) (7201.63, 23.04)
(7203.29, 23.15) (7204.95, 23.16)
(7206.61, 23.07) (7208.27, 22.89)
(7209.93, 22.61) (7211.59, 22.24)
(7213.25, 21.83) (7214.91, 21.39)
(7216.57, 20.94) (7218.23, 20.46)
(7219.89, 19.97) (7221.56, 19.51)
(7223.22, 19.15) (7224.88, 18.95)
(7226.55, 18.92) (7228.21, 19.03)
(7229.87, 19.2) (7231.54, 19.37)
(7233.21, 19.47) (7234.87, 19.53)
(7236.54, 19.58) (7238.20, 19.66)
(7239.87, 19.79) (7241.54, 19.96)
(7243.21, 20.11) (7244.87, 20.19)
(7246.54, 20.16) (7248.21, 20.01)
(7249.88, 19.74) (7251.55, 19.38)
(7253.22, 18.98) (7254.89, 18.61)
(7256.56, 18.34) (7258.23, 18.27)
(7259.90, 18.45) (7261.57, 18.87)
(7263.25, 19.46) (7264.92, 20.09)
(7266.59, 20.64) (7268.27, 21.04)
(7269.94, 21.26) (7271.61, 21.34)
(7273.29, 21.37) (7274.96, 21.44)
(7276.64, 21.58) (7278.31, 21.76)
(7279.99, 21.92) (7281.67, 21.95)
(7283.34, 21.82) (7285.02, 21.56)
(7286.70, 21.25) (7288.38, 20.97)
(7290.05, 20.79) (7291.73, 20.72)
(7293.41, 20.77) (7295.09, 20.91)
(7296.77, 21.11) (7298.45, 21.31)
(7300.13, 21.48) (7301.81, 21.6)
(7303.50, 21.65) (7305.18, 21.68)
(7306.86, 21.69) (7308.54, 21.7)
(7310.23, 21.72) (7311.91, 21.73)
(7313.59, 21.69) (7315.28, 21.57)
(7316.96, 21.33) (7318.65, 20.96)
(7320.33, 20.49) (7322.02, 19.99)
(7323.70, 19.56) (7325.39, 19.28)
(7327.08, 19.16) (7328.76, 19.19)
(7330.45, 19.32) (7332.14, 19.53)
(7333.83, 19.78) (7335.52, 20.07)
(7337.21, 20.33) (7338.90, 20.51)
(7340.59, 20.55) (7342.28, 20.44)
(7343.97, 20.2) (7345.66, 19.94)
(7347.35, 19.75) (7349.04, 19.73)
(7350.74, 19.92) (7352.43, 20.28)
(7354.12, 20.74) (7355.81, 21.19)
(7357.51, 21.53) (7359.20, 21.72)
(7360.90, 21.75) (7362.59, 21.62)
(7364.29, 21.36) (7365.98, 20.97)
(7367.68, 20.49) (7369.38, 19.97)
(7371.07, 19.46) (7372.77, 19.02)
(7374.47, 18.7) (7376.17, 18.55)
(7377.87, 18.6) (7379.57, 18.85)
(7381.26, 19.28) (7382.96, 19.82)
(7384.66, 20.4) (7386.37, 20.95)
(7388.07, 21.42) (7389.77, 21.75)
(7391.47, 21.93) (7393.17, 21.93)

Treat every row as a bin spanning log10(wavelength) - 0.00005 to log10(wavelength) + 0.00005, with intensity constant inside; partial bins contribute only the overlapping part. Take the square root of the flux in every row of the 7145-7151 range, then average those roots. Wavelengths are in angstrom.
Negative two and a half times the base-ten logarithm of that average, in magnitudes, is -1.652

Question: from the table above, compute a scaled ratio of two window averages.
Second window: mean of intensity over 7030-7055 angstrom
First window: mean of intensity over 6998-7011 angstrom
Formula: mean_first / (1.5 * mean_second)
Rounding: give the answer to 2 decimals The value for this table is 0.68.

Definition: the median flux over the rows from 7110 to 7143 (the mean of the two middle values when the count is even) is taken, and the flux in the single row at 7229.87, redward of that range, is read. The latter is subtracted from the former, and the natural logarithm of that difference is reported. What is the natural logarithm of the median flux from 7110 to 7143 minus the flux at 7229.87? 0.5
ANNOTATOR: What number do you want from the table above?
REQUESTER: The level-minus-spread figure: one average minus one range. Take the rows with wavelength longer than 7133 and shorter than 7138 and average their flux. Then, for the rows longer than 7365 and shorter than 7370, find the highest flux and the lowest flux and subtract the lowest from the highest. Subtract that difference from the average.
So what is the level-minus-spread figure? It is 19.4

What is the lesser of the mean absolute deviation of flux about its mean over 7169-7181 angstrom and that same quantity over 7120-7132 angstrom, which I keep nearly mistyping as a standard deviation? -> 0.11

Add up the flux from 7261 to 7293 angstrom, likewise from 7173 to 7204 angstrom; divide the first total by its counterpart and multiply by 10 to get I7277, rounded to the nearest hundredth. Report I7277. 9.52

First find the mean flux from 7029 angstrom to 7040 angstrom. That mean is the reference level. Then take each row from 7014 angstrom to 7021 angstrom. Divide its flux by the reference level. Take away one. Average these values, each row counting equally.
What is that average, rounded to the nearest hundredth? 0.06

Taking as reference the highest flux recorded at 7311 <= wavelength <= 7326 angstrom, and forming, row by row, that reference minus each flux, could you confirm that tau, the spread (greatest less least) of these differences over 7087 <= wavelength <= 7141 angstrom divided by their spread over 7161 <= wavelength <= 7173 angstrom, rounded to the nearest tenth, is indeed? 5.9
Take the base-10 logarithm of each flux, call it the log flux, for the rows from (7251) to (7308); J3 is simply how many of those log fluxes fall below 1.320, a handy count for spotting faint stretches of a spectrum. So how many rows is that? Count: 13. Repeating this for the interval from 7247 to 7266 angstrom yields 11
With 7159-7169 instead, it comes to 0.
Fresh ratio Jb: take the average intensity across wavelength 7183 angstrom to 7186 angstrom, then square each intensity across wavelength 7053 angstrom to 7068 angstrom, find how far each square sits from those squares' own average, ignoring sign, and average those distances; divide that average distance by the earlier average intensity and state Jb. 1.10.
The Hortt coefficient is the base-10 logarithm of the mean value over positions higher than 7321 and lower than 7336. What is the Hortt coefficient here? 1.29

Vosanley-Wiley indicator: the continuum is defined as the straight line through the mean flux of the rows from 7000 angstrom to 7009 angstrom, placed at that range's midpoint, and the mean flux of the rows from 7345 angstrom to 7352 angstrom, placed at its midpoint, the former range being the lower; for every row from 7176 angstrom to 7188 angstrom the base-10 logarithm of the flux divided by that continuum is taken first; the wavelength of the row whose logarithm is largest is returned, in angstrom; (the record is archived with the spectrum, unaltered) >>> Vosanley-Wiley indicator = 7181.76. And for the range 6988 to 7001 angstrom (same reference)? 6992.47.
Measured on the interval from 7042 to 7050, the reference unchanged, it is 7049.05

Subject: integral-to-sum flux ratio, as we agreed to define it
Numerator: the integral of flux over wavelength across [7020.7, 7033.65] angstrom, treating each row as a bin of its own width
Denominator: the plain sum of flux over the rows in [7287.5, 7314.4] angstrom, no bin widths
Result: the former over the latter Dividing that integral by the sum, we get 0.8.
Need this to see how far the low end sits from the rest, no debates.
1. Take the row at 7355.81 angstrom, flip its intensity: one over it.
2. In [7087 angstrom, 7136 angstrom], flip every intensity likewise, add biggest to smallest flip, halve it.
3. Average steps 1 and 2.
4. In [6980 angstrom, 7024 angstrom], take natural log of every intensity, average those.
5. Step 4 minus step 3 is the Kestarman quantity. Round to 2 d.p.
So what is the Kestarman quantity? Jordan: 3.05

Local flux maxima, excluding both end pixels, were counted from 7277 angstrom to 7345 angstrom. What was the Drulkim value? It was 3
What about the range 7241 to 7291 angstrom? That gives 2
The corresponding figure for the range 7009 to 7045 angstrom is 2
